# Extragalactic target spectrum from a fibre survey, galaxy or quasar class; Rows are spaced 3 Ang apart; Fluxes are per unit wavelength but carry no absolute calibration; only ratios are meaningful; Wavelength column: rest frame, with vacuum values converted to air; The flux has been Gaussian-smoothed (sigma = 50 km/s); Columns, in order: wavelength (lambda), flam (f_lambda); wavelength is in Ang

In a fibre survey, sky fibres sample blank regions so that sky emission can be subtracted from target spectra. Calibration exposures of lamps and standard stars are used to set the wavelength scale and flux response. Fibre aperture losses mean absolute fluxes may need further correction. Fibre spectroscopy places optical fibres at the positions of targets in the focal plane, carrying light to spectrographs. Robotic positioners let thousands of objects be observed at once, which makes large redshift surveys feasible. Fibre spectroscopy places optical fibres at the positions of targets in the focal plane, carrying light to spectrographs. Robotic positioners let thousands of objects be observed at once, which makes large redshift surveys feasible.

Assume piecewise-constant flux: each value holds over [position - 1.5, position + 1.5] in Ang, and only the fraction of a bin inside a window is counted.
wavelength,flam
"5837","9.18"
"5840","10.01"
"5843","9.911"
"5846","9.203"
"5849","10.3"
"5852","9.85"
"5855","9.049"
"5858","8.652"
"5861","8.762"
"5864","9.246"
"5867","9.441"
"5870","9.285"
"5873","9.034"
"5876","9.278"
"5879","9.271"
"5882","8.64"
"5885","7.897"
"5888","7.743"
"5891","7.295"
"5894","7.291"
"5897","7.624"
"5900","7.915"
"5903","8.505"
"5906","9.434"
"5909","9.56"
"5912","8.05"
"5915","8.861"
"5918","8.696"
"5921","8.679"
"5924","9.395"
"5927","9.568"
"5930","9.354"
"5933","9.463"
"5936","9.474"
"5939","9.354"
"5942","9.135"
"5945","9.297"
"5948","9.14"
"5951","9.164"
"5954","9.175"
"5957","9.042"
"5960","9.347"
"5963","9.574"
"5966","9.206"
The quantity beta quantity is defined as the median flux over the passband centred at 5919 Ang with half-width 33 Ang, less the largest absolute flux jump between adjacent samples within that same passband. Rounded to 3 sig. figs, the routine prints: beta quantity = 7.63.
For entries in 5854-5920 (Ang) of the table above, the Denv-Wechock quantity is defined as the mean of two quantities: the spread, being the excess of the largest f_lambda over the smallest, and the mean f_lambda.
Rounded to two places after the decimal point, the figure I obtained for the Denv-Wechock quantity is 5.44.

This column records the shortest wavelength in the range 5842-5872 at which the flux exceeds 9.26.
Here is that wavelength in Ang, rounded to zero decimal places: 5843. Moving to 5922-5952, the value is 5924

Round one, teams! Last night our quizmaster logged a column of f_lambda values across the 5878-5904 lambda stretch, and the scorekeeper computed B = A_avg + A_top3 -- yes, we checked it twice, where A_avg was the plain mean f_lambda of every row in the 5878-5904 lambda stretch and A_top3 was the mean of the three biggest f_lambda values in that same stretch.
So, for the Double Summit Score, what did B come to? 16.8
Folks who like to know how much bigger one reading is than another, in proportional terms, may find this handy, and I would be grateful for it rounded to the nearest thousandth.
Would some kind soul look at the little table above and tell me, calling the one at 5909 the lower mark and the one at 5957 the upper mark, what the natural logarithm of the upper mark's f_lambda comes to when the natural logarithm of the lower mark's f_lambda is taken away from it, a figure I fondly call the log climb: -0.056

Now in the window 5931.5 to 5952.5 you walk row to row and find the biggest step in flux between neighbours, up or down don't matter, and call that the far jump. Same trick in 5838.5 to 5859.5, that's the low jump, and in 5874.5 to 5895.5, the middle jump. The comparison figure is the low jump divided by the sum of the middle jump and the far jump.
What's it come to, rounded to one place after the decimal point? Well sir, 1.1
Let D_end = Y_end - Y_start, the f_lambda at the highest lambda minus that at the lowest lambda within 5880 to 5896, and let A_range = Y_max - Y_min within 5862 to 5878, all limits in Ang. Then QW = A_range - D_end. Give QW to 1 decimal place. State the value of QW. 1.8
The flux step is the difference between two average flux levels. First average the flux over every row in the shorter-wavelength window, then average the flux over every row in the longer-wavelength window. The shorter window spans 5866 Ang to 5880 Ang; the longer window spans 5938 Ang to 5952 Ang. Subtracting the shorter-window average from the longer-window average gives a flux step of -0.04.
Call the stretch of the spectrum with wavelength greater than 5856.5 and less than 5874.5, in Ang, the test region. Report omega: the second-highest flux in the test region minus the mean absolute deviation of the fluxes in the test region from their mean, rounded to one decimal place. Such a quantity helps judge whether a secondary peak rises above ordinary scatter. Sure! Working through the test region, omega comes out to 9.0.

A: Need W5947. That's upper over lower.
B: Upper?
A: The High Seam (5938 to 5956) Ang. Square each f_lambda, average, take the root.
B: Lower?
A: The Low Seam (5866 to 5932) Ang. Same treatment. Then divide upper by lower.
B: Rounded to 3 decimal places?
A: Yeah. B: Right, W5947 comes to 1.058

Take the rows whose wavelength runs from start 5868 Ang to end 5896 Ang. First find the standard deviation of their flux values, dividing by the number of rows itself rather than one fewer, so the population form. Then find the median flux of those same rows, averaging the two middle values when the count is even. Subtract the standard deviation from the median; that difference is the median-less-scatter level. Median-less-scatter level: 7.8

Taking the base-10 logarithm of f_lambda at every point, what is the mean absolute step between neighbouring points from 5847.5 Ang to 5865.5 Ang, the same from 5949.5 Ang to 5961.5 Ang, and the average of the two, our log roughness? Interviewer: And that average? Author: 0.014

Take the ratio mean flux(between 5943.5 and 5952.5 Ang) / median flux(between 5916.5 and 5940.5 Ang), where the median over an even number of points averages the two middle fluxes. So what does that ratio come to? 0.98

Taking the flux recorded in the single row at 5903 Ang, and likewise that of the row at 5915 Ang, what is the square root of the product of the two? 8.68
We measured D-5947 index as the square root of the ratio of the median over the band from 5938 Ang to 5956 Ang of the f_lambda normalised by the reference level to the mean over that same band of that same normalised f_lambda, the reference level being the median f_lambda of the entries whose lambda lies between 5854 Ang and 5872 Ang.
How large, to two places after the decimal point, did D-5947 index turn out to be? 1.00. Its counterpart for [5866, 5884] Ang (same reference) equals 1.01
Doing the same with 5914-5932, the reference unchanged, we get 1.00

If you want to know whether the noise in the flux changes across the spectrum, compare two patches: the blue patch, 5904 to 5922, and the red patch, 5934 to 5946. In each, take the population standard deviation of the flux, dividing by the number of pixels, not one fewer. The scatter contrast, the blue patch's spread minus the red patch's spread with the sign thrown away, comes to 0.4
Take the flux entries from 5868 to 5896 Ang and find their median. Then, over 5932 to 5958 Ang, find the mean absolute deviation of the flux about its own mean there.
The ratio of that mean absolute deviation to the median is 0.015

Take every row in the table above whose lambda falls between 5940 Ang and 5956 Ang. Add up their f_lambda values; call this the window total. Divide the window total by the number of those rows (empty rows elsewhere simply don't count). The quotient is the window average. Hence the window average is 9.18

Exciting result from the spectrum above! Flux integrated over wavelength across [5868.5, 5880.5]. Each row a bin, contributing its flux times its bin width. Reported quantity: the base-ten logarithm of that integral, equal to 2.04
